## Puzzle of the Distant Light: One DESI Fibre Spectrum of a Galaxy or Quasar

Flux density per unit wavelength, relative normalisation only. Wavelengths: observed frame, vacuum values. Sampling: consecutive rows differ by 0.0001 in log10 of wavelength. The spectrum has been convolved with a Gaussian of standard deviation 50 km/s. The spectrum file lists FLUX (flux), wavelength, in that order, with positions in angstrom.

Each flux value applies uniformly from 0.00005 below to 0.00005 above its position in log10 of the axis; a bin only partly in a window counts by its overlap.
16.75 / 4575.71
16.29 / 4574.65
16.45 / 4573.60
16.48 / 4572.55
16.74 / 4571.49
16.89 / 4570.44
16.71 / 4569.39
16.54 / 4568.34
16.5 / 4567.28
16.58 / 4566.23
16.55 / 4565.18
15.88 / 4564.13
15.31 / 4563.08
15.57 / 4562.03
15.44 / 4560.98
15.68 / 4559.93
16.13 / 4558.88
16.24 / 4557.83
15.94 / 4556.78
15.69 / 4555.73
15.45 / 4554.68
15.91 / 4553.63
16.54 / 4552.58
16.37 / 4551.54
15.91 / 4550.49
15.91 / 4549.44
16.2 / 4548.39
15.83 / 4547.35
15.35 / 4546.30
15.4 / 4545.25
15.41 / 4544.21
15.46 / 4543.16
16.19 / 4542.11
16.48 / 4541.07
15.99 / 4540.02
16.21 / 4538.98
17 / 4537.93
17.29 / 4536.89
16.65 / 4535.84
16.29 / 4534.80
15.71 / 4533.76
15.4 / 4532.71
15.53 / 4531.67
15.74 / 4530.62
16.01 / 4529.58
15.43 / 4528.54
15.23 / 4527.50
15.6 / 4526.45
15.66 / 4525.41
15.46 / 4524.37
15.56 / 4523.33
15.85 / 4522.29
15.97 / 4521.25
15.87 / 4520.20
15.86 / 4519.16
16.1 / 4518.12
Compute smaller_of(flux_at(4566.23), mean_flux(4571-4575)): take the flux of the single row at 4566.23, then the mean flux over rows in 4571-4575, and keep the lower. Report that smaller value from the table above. 16.5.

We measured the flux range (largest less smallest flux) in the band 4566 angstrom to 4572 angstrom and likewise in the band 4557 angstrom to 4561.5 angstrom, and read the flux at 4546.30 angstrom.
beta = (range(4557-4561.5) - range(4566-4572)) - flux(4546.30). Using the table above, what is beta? -14.9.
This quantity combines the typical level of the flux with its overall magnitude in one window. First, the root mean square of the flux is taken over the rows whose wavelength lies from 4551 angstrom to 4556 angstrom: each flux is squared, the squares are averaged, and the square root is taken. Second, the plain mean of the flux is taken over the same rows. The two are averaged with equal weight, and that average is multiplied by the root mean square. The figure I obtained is 256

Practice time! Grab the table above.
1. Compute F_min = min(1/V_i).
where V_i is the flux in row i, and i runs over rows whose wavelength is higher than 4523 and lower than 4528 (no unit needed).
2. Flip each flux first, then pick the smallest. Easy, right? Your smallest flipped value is 0.064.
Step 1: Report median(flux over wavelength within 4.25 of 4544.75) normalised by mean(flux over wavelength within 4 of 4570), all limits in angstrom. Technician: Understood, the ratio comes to 0.942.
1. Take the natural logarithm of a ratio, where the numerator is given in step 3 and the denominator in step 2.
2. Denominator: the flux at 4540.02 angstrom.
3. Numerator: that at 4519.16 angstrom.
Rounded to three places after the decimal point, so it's -0.008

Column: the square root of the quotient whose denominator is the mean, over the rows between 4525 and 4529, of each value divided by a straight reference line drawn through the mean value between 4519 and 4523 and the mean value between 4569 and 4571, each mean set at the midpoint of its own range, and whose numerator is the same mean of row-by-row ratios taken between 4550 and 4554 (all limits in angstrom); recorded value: 1.008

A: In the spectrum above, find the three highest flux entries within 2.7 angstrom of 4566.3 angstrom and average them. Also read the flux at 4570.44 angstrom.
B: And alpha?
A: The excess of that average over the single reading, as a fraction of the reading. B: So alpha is -0.020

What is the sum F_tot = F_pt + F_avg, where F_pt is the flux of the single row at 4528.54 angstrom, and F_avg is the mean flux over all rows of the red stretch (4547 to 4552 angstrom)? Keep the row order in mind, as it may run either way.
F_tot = 31.5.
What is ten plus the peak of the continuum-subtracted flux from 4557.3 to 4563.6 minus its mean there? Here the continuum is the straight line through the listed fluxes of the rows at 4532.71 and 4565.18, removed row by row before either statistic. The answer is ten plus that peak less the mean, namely 10.6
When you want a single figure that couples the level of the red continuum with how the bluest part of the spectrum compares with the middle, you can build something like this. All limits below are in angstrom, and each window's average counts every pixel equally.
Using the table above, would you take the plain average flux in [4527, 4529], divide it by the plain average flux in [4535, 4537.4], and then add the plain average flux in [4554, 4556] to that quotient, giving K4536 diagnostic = 16.5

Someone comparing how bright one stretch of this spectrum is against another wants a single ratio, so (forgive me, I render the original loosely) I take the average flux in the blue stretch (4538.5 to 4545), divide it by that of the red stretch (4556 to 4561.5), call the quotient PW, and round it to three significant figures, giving 1.00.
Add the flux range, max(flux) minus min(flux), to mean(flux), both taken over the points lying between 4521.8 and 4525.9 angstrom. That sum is 16.0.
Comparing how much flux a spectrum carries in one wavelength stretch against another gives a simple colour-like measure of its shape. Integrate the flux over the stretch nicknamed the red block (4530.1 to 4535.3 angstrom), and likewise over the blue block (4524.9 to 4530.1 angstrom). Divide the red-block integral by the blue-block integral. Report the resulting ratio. 1.01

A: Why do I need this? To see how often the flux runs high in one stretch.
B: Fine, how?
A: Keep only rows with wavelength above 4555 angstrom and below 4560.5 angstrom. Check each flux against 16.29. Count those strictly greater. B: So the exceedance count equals 0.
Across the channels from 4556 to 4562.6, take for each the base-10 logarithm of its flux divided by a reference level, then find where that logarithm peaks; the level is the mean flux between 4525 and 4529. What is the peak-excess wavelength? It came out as 4557.83 angstrom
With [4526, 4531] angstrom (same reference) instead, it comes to 4529.58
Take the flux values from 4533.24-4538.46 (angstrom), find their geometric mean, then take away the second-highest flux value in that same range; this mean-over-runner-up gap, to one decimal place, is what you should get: -0.4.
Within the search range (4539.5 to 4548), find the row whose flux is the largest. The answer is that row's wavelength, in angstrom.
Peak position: 4541.07 angstrom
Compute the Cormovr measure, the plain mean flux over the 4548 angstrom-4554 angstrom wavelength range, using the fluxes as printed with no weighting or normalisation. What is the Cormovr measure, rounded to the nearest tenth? 16.1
